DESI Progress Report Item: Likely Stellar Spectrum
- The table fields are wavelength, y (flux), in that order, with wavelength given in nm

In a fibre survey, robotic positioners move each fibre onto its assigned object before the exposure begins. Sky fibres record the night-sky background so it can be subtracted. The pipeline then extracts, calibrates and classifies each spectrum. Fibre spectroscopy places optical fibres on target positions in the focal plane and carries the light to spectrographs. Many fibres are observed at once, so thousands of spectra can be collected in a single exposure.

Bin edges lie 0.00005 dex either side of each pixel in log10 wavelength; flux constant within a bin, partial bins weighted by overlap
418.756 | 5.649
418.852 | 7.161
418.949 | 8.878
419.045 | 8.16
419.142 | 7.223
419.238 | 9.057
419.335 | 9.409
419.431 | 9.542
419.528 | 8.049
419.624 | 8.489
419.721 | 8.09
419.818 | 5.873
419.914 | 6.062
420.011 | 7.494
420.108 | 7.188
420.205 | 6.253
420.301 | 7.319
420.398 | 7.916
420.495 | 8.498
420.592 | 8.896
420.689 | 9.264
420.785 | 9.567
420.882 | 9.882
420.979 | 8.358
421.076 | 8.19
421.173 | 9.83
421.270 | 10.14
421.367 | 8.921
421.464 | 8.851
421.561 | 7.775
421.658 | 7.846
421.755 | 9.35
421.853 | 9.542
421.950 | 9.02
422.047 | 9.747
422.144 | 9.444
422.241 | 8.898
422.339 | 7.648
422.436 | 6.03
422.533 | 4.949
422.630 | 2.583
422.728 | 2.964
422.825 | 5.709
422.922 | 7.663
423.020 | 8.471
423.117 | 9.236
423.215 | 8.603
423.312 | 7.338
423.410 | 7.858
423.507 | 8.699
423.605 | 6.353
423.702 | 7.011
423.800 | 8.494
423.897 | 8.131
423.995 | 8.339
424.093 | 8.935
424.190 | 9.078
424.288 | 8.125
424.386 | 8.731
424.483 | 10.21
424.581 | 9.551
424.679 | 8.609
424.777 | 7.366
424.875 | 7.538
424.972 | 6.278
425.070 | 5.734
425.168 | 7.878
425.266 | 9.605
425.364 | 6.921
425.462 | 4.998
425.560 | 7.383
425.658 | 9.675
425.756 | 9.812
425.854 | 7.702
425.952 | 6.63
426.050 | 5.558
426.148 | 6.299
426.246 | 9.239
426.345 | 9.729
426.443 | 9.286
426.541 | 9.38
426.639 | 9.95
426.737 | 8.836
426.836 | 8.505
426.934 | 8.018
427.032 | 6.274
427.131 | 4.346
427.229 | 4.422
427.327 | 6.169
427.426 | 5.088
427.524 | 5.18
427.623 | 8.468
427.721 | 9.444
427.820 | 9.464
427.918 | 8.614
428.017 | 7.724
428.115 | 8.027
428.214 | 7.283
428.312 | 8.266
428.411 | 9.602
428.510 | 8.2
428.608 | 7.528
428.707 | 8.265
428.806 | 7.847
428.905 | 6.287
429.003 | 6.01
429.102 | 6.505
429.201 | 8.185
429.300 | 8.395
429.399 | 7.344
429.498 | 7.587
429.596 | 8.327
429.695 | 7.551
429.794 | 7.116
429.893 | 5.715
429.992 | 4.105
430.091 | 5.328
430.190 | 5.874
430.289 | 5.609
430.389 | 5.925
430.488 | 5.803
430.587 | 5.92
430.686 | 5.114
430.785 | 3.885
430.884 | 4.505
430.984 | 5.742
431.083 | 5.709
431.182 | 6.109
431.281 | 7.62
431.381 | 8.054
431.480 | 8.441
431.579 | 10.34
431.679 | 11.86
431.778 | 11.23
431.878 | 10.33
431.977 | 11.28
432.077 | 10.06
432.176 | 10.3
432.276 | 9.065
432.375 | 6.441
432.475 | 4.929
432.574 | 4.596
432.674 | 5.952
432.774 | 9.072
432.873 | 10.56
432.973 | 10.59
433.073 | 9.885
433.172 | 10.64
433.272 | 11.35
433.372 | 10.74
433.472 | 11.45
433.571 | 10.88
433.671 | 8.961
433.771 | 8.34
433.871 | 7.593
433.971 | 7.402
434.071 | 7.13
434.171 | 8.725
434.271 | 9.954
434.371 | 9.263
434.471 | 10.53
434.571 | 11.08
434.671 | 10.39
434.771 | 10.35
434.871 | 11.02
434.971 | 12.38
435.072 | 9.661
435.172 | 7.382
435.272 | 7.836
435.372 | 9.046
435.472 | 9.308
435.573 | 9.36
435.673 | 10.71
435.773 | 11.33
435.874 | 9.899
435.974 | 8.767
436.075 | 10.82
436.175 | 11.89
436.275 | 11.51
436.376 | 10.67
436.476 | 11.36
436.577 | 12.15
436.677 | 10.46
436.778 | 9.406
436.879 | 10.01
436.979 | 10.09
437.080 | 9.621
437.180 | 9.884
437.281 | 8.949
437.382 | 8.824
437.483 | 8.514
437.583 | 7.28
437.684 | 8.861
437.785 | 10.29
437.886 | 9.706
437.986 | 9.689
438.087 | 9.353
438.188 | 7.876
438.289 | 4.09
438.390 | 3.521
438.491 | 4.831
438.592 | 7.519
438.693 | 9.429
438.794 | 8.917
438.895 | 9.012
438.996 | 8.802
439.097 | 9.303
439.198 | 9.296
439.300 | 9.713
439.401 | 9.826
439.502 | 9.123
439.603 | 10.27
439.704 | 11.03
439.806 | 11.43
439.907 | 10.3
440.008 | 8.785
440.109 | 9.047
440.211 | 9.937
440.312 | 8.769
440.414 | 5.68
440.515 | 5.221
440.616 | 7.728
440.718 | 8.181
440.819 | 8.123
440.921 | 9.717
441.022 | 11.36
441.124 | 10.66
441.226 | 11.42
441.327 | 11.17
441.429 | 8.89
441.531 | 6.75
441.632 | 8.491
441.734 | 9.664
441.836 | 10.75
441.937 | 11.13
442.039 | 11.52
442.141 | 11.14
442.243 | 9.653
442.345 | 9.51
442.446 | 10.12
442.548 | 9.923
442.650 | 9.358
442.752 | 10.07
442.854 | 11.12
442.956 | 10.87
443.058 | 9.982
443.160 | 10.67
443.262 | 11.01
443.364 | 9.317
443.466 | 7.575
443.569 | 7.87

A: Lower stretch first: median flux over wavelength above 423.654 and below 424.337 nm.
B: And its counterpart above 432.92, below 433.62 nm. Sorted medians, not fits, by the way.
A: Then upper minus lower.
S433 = 2.4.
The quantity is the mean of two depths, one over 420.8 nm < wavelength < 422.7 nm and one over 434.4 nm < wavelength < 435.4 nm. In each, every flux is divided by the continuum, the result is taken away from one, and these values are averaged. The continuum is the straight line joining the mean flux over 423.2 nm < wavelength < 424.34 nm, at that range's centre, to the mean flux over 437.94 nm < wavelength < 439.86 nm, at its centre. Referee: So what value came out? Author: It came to -0.11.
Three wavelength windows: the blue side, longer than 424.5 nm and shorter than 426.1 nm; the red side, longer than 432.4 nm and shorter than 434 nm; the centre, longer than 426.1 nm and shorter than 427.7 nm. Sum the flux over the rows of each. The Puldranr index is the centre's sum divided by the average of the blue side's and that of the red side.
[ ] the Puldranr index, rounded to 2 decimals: 0.90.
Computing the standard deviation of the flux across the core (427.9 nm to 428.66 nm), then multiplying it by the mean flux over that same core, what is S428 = 6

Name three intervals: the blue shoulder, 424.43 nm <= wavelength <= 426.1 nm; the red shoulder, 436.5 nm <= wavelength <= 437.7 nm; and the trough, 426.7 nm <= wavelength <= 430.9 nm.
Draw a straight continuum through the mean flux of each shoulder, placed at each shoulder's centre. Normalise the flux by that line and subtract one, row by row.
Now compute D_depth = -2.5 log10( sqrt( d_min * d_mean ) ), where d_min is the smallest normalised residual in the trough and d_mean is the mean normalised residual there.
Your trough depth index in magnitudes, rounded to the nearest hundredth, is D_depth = 1.31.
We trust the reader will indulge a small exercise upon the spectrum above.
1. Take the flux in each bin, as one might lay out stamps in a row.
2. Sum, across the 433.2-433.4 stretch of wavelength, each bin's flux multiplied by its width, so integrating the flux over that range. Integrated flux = 2.20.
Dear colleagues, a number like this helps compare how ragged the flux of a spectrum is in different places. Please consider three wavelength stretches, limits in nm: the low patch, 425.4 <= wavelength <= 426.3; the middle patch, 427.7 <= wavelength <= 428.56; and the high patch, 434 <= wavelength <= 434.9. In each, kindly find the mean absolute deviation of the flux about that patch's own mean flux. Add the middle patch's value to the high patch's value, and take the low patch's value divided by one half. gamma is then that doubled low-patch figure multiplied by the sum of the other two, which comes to 4.8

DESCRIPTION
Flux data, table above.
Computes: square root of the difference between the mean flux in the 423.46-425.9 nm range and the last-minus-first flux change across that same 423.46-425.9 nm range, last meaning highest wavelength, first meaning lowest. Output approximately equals 3.01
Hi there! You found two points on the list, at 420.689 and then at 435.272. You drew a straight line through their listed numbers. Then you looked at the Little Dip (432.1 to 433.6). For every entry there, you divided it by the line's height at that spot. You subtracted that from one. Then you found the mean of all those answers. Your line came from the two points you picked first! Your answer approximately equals -0.13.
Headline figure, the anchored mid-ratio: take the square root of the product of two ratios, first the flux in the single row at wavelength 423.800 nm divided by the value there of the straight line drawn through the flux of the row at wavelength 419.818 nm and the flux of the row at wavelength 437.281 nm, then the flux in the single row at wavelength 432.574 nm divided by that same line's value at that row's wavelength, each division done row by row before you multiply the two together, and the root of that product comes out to 0.86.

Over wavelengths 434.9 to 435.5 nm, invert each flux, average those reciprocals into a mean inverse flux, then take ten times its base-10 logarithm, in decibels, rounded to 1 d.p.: -9.6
